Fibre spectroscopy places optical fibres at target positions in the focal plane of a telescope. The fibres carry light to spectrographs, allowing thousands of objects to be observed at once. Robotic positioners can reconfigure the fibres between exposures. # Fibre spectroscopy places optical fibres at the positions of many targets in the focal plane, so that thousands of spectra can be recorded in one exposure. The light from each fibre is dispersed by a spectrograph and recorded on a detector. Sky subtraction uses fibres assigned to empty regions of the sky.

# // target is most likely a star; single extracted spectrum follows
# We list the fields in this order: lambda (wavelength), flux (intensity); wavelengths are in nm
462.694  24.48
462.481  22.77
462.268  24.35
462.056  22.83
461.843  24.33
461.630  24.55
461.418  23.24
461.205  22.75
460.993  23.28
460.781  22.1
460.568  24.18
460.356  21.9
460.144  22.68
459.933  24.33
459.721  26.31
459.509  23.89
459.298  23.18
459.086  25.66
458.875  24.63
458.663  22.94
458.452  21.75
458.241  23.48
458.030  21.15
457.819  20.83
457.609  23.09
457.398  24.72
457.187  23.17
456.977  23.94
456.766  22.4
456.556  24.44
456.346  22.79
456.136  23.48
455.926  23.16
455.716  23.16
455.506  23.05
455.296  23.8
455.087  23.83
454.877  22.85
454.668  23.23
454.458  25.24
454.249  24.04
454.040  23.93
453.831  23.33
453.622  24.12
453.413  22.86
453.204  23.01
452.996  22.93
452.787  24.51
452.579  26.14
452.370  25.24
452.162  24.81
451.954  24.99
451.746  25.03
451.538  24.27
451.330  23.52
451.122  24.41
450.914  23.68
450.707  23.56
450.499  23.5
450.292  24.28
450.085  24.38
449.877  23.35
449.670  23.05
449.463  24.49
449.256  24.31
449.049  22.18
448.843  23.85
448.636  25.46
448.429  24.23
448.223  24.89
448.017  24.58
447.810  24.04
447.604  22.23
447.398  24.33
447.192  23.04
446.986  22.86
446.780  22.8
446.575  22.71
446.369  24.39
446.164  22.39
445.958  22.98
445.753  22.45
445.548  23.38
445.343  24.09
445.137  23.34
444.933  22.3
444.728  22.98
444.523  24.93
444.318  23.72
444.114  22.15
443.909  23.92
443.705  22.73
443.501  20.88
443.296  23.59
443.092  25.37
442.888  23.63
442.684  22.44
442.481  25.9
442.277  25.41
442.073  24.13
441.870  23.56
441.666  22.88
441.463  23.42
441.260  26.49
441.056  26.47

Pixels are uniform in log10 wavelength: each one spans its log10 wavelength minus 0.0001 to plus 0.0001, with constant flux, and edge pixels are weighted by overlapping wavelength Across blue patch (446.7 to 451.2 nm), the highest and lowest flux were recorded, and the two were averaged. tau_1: 23.8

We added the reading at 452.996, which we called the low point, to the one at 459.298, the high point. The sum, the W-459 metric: 46.1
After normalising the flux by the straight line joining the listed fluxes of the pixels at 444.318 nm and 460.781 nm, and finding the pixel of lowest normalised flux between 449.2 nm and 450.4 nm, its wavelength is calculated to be 449.670 nm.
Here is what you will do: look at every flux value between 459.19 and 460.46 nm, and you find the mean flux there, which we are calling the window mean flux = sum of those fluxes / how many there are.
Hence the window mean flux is 23.7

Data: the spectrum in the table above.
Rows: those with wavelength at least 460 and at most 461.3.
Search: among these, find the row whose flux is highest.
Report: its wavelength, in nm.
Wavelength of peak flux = 460.568 nm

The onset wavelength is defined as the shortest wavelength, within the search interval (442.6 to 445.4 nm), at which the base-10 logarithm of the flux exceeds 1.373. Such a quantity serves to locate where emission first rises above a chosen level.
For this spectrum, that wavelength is 442.888 nm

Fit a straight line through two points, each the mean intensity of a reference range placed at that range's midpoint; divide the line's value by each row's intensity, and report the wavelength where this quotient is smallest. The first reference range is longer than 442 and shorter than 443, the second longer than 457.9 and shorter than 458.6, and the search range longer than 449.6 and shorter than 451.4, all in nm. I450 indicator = 451.122 nm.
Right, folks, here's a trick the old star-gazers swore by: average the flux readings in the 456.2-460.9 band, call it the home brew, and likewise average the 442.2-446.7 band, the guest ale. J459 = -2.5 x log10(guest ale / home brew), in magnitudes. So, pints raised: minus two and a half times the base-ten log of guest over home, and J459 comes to -0.004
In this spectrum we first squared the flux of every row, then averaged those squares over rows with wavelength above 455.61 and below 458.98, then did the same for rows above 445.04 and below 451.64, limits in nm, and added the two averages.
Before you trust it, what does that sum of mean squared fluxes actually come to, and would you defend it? 1094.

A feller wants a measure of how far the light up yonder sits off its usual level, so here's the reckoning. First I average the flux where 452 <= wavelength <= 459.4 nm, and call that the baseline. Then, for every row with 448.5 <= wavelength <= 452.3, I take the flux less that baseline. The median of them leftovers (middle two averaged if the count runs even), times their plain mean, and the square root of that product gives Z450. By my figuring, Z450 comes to 0.59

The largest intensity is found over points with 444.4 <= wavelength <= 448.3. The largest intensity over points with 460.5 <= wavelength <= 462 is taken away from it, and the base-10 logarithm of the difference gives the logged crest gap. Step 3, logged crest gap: -0.4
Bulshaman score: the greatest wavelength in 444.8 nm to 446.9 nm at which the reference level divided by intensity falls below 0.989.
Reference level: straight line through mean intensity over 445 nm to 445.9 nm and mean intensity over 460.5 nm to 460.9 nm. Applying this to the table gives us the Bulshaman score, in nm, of 446.369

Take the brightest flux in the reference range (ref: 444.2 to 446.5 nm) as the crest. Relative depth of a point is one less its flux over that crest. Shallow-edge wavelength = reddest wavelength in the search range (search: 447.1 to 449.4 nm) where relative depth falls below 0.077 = 449.256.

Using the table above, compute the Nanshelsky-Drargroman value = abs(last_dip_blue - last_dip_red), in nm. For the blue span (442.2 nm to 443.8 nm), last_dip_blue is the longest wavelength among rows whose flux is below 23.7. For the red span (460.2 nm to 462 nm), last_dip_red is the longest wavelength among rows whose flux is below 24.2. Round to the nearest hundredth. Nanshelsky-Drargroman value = 17.71 nm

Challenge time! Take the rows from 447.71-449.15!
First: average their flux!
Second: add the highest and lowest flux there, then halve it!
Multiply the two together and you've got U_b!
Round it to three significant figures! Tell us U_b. 576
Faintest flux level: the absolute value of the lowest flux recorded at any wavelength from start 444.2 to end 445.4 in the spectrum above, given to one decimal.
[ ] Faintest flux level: 22.3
